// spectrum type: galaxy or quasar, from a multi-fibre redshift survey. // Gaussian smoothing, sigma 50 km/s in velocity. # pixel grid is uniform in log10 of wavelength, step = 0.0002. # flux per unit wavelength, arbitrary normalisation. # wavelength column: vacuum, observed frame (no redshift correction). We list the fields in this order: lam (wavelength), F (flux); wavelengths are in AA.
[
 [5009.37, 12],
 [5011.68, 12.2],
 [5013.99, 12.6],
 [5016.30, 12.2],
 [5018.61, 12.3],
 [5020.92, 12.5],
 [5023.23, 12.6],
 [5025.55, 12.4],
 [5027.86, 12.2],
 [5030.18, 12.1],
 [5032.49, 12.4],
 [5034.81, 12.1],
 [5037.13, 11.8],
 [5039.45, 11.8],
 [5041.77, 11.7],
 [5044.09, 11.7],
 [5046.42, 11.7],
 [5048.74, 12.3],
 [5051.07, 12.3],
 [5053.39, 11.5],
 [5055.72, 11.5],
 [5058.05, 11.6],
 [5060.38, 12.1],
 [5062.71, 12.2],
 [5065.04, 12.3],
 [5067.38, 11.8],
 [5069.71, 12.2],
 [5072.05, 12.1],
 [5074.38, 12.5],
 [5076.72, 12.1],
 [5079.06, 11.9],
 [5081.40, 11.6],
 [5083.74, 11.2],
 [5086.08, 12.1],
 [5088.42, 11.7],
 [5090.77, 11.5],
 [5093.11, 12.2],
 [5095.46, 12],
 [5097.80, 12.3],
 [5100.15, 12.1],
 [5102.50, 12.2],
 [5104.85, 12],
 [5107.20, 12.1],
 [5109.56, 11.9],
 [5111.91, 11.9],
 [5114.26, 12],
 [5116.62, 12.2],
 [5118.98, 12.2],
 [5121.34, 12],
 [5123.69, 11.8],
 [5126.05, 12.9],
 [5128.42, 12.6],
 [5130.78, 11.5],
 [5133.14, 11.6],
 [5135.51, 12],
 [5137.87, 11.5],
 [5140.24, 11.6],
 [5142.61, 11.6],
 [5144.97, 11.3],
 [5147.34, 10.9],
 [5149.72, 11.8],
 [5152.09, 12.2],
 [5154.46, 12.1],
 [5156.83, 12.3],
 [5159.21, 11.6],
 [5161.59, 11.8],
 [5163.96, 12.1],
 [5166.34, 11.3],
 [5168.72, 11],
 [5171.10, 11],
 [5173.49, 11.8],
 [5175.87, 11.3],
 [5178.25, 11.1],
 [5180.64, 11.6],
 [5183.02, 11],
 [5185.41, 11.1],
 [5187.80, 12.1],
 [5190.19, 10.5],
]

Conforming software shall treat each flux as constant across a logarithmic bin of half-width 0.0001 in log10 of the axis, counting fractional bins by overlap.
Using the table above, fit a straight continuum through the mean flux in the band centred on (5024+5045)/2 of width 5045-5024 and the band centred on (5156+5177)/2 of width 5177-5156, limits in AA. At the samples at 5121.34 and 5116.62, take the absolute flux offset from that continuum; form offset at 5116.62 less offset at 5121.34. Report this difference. 0.18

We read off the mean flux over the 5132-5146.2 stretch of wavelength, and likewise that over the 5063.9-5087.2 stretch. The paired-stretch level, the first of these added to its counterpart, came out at 23.6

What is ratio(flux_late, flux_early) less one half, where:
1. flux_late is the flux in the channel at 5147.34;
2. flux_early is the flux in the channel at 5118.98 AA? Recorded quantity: 0.39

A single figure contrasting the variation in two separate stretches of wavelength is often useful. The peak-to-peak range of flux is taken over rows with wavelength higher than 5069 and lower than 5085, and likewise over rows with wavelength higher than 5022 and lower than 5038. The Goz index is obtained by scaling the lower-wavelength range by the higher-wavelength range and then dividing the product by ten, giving 0.10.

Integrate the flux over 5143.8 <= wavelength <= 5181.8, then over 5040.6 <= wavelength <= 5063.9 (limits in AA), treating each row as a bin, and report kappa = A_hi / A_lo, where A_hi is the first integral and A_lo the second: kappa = 1.6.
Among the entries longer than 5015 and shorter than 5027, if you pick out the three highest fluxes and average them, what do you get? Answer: 12.5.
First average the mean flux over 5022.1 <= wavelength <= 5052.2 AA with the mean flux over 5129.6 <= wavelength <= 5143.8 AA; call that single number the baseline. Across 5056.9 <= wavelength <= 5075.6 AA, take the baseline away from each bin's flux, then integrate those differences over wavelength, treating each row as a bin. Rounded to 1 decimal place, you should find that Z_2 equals 4.5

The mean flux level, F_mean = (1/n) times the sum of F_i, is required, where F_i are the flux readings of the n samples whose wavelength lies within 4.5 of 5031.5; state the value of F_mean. 12.2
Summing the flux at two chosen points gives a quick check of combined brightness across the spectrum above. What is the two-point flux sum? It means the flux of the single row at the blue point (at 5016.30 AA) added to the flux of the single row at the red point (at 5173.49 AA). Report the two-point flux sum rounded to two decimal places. 24.00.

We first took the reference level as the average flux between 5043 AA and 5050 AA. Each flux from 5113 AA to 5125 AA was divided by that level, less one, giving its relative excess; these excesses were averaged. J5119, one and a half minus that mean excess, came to 1.49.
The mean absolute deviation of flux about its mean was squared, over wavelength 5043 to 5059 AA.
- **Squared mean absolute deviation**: 0.08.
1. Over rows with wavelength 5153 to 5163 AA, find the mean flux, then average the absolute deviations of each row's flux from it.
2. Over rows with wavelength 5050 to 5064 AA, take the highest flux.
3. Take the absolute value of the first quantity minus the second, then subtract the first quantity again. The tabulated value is 11.8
